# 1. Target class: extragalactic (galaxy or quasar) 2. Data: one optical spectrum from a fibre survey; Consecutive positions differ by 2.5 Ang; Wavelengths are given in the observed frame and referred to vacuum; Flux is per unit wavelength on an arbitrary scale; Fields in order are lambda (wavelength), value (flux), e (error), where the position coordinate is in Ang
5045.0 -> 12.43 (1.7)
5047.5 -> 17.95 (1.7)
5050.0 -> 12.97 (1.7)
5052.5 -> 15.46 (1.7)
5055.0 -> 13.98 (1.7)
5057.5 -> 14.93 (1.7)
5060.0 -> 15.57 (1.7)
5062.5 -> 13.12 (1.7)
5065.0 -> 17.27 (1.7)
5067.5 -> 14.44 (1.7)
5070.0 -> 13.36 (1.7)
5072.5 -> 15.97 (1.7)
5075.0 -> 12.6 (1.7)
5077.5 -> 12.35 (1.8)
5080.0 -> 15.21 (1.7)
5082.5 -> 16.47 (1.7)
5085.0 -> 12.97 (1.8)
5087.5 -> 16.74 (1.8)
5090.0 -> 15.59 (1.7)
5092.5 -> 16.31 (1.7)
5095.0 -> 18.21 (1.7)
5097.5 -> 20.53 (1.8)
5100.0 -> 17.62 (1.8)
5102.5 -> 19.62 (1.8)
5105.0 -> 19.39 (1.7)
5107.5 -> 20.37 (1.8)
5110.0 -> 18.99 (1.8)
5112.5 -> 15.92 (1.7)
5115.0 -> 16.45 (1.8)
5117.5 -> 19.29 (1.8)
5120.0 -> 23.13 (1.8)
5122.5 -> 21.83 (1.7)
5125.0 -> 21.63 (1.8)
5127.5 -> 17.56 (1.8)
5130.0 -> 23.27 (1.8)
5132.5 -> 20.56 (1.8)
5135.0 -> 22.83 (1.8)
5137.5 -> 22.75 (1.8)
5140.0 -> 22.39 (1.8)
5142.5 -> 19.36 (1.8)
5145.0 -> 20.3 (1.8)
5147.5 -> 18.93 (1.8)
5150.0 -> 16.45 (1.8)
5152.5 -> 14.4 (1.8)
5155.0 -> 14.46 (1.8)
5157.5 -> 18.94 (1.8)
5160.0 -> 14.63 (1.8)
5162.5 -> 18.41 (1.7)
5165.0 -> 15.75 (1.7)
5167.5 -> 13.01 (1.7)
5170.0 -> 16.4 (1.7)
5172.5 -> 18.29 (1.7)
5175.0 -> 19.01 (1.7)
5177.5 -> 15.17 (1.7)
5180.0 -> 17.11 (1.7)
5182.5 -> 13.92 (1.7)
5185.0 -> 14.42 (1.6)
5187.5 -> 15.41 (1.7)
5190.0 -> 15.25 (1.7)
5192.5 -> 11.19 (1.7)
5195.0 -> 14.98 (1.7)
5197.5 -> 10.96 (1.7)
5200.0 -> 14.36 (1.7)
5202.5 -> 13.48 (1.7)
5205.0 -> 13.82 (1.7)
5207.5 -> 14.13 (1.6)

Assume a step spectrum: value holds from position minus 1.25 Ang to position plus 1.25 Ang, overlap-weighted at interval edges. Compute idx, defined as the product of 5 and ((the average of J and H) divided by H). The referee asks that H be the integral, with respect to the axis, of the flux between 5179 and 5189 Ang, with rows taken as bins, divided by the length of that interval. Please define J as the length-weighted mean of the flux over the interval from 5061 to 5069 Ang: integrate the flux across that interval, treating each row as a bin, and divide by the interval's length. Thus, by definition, 5.0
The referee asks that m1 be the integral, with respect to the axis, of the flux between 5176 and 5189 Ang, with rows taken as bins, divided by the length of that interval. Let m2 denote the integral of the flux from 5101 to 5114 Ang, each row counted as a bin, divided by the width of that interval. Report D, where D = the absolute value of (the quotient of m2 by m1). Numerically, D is 1.2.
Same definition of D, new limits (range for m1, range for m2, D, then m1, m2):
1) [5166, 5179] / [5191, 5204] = 0.8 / 16.4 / 13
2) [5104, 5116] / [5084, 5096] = 0.9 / 18.2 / 16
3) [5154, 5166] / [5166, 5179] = 1.0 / 16.5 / 16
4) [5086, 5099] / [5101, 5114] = 1.1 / 17.4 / 19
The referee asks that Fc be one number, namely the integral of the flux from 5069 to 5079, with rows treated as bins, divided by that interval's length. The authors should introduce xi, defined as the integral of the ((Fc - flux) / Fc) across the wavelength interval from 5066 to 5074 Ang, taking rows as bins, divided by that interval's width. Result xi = -0.07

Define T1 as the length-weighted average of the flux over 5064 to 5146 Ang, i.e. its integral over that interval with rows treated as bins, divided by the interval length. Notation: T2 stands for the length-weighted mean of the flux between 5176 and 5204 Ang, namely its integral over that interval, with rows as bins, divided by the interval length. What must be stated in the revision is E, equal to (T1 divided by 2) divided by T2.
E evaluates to 0.64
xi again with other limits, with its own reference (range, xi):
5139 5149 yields -0.48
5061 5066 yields -0.11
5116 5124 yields -0.56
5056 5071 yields -0.09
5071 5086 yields -0.05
